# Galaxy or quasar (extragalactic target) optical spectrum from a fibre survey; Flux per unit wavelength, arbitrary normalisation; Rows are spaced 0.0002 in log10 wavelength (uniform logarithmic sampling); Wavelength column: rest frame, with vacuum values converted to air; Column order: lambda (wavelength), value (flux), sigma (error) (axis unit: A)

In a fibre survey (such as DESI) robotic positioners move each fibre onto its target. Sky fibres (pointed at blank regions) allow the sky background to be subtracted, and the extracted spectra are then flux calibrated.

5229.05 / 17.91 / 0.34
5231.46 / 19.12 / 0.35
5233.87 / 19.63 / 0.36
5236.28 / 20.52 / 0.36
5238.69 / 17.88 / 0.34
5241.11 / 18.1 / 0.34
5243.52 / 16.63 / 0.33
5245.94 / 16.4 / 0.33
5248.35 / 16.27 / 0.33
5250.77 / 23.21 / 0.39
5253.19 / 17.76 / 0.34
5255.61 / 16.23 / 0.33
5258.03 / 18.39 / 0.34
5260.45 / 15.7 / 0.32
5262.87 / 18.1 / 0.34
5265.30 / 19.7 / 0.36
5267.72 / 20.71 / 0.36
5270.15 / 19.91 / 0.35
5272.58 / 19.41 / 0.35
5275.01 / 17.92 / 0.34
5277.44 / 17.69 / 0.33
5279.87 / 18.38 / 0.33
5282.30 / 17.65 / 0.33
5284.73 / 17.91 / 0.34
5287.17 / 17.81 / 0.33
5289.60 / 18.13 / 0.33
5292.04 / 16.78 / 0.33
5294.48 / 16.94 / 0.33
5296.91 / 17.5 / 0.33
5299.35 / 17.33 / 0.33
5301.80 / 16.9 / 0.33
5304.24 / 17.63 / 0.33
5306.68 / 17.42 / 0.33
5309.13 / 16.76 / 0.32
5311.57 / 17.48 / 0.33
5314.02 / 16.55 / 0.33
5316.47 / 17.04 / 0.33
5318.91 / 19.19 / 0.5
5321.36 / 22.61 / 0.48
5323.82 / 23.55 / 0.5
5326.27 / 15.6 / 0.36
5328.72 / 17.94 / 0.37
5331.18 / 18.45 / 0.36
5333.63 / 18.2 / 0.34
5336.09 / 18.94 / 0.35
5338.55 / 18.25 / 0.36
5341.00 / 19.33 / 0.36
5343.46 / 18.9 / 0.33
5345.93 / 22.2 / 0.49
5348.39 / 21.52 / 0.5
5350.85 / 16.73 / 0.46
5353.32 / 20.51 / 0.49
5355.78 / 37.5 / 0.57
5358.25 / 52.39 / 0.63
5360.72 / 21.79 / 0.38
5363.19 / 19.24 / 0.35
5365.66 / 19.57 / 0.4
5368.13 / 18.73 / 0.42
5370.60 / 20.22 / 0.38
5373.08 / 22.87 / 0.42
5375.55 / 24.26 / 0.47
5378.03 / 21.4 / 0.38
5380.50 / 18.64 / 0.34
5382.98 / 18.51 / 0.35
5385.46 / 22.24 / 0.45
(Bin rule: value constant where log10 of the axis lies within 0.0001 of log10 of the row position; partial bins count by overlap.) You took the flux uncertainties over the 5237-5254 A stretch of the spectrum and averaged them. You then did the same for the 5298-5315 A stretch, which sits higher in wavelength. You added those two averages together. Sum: 0.67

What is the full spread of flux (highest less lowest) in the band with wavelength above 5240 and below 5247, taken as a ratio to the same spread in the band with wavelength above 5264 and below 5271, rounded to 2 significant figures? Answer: 1.7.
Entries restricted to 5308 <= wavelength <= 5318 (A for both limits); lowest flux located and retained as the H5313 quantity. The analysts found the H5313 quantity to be 16.55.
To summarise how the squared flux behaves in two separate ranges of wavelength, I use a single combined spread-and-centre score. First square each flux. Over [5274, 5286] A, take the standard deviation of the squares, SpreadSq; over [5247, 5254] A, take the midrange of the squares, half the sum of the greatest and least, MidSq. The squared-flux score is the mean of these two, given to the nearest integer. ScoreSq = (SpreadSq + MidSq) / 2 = 206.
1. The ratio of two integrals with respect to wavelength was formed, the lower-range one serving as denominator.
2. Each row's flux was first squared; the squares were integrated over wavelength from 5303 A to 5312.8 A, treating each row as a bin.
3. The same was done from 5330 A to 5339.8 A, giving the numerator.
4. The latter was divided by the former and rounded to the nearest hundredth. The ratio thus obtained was 1.14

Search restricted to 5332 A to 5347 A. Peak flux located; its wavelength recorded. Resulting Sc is 5345.93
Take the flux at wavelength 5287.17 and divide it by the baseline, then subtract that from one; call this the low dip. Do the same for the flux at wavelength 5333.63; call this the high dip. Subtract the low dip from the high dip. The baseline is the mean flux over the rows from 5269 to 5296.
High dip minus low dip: -0.02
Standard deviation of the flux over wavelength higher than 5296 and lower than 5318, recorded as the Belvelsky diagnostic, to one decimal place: 0.4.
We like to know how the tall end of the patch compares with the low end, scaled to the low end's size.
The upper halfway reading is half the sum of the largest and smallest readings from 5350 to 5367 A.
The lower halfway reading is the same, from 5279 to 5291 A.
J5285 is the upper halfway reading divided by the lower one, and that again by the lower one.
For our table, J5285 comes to 0.106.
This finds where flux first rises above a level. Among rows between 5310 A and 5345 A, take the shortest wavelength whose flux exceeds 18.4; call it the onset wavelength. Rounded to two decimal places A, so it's 5318.91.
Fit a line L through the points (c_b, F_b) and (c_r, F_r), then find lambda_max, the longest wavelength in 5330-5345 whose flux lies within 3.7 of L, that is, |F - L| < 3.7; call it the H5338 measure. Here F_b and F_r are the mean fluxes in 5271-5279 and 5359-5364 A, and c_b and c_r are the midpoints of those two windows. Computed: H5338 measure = 5343.46 A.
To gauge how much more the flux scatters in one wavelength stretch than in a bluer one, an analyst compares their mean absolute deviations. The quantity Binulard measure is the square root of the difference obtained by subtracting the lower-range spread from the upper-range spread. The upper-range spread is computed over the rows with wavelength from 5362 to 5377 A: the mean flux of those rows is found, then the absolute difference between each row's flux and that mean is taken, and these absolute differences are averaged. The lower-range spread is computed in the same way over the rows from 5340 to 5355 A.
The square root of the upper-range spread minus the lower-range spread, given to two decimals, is 0.54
